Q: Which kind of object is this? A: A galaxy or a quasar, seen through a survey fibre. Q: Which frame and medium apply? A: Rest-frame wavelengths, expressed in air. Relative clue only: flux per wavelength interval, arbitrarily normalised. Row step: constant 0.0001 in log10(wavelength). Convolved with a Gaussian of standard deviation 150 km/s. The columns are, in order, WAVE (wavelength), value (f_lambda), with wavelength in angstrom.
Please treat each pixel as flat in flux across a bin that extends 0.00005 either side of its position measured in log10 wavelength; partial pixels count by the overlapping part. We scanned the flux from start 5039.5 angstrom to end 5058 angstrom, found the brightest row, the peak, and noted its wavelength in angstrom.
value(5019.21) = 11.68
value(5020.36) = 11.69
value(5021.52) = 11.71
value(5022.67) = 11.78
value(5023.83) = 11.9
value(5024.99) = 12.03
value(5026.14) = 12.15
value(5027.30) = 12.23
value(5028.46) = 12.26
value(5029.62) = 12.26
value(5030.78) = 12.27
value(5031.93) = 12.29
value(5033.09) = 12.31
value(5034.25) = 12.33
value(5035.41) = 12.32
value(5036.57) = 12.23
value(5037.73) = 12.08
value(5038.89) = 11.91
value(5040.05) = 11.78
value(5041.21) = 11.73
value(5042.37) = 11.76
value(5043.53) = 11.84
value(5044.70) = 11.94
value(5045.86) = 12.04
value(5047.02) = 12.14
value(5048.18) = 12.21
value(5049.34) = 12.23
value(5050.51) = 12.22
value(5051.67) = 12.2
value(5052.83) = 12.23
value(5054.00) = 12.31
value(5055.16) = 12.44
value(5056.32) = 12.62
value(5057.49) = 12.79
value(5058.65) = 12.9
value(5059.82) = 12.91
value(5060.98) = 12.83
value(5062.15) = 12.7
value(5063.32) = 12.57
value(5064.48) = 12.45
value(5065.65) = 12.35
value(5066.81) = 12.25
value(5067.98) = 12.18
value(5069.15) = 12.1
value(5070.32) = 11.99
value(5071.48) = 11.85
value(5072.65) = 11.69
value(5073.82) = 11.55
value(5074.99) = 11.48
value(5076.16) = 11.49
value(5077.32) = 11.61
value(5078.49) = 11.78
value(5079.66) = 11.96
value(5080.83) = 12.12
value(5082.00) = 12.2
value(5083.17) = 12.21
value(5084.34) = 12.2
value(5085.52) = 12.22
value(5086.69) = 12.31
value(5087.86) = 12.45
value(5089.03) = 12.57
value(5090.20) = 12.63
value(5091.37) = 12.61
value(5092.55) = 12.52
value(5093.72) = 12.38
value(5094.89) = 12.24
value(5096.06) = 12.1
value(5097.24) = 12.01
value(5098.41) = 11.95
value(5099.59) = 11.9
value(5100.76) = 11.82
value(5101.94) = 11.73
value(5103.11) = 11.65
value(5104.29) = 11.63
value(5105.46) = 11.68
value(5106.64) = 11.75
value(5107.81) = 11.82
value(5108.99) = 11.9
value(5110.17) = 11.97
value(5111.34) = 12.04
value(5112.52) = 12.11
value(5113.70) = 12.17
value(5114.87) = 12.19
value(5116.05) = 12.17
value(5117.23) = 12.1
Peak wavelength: 5057.49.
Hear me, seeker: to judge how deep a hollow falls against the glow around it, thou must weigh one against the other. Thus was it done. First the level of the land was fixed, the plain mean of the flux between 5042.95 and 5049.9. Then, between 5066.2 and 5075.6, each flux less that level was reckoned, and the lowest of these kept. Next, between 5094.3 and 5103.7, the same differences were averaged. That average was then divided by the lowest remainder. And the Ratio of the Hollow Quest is 0.24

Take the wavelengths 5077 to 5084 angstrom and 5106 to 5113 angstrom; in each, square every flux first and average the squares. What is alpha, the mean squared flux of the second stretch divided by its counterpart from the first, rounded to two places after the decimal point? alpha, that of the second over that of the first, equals 0.99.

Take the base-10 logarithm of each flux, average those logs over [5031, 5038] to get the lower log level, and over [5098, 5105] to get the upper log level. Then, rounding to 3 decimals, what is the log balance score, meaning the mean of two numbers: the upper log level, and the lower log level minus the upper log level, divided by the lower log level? 0.544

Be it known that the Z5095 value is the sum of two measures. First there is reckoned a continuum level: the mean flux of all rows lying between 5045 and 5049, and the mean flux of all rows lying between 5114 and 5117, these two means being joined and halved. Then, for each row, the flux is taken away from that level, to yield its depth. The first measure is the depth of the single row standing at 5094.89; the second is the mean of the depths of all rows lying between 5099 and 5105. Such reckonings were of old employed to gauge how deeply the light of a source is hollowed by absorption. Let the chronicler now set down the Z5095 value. 0.3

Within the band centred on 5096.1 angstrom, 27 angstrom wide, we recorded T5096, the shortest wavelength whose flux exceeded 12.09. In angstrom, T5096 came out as 5083.17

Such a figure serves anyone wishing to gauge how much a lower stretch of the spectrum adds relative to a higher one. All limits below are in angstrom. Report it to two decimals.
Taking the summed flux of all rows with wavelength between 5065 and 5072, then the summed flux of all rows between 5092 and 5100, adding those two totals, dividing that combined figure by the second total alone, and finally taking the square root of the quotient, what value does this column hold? 1.36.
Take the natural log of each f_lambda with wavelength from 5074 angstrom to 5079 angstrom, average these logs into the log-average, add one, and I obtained 3.45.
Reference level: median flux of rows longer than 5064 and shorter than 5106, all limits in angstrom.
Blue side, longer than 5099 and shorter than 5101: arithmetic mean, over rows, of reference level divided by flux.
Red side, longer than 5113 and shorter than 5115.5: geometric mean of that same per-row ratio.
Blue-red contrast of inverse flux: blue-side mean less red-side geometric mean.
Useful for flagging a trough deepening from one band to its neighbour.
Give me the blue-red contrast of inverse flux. 0.027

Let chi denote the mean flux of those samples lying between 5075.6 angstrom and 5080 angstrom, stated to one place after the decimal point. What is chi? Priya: 11.7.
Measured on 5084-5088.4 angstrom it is 12.3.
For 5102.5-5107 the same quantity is 11.7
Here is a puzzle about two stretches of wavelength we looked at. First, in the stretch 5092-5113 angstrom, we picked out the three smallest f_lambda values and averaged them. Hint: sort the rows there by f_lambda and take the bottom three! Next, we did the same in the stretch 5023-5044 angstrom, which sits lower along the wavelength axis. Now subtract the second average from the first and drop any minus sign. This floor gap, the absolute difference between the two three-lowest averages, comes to 0.10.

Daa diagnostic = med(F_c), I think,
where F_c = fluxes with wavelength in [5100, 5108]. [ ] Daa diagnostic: 11.73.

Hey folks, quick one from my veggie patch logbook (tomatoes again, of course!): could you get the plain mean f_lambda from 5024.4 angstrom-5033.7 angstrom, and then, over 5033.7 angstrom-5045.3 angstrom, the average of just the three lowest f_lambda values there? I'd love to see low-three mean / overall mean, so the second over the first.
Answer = 0.96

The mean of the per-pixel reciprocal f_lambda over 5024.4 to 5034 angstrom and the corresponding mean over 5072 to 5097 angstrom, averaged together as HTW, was 0.0822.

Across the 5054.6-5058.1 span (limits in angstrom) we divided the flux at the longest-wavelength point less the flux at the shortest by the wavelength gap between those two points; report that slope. 0.15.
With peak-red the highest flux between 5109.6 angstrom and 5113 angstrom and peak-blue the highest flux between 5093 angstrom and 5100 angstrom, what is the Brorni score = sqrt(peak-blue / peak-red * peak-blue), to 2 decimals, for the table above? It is 3.56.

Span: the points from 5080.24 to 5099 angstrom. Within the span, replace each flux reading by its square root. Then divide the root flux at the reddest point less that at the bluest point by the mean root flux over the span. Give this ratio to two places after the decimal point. -0.01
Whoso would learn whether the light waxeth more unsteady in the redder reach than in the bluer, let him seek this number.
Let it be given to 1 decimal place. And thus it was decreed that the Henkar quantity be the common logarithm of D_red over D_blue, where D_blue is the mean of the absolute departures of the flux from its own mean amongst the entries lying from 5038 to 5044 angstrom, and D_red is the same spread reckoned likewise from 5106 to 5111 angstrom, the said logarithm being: 0.1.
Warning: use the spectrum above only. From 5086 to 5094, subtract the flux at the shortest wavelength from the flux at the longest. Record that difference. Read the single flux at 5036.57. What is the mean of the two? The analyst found 6.15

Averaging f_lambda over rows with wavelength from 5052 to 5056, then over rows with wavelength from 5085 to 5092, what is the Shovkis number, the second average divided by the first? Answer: 1.01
